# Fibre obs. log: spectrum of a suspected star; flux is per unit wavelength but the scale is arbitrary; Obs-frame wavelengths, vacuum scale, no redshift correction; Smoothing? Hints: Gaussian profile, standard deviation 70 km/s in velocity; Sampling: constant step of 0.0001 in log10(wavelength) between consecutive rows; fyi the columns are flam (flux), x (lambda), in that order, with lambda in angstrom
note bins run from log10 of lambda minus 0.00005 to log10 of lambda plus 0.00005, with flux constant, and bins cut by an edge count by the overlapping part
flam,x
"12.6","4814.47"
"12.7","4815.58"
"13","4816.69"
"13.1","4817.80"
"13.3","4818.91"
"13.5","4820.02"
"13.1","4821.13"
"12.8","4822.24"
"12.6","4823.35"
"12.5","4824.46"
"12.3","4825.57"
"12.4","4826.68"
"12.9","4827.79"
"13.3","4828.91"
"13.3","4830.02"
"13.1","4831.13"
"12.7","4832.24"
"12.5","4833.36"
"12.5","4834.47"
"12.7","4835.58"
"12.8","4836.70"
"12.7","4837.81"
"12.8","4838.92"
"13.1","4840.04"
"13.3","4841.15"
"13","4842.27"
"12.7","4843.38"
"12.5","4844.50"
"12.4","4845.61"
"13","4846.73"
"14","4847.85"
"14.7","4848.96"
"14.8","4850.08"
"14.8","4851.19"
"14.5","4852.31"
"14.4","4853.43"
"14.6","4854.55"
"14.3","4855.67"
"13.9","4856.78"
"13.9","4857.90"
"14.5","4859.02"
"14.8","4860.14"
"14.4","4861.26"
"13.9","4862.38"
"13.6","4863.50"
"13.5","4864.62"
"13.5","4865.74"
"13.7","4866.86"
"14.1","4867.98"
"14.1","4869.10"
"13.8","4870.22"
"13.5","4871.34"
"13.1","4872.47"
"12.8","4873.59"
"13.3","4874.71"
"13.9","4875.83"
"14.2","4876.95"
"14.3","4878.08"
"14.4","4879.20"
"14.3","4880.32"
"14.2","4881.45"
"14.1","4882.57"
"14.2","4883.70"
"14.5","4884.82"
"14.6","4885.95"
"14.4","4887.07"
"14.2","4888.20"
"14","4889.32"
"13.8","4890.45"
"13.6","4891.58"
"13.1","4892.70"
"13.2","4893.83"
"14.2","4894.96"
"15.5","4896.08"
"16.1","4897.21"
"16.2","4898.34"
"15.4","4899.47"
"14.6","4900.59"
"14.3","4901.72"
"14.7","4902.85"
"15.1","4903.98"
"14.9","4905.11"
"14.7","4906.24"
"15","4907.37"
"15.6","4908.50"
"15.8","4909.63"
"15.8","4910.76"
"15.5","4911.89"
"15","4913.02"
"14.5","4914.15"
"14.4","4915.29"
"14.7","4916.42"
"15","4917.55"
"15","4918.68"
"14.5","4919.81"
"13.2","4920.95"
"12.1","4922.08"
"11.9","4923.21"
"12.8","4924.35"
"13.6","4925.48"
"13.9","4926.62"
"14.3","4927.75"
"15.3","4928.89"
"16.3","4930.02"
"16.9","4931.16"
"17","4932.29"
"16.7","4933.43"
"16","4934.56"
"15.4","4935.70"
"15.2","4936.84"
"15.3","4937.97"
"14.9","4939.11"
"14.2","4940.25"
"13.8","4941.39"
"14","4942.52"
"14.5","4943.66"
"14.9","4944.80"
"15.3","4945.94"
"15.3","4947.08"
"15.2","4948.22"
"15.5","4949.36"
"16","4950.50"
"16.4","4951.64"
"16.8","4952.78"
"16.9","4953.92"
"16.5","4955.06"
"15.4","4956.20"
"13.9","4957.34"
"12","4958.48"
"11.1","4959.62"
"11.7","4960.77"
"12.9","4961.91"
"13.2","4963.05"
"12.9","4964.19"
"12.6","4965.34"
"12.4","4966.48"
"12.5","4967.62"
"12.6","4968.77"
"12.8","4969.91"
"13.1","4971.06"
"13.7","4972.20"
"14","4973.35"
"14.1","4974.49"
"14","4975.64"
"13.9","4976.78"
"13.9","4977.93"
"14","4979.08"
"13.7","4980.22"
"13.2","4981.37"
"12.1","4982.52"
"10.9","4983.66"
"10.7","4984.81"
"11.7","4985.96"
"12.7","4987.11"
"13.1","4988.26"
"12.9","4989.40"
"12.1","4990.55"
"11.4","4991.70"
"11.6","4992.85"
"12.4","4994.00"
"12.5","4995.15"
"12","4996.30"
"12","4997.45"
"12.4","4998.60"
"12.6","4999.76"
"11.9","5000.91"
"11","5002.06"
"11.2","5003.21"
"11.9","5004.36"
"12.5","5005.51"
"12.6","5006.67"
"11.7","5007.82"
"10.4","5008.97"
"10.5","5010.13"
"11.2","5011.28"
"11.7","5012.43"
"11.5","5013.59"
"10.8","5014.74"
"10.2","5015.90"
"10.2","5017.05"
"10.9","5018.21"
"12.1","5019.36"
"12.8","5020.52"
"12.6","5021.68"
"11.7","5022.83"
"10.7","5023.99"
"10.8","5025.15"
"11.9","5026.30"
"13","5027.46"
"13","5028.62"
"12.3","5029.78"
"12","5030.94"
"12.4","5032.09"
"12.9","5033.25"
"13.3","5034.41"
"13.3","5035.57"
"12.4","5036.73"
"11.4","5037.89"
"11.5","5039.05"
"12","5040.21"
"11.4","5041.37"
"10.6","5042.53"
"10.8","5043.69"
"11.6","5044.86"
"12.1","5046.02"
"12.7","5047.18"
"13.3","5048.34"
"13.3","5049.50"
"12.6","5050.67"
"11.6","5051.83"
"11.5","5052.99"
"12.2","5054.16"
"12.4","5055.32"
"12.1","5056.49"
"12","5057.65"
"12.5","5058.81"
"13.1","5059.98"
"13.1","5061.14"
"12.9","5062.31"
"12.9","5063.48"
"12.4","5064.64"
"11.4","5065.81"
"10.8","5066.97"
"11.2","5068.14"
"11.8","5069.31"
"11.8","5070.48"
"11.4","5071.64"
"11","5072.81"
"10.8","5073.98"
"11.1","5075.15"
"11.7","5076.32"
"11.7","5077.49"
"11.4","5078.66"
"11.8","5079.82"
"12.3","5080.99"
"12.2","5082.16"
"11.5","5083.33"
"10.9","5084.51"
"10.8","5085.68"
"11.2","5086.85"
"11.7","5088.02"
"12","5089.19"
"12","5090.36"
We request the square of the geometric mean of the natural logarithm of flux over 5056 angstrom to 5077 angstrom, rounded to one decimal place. 6.1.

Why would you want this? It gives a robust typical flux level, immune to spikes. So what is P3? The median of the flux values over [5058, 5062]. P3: 13.1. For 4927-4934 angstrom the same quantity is 16.5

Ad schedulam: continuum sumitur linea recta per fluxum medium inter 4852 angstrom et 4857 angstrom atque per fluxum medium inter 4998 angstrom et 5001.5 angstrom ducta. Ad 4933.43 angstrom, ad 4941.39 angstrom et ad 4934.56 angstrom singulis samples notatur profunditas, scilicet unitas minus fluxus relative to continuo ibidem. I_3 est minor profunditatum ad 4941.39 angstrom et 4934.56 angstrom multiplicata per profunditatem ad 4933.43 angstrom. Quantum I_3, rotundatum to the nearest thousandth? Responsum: 0.055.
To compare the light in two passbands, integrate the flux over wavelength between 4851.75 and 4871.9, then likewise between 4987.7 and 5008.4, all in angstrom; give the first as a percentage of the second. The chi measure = 113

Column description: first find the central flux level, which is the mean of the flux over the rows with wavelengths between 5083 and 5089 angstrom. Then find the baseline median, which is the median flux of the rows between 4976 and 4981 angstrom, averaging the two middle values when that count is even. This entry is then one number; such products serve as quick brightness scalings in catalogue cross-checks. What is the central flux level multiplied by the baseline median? 156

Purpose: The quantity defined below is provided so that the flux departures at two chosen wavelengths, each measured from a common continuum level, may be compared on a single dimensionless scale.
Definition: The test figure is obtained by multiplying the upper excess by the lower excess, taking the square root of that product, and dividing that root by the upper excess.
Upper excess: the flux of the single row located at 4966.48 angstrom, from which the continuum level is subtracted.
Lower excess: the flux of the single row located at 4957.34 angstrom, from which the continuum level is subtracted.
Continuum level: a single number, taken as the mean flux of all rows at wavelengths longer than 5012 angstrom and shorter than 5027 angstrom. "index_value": 1.6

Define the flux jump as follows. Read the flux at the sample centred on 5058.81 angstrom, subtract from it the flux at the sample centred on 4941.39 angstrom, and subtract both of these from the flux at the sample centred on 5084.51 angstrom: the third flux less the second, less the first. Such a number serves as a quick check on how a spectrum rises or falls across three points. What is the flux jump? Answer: -15.4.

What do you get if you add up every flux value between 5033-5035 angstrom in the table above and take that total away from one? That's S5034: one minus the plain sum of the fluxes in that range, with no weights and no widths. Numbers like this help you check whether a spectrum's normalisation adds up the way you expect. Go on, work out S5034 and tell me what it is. -25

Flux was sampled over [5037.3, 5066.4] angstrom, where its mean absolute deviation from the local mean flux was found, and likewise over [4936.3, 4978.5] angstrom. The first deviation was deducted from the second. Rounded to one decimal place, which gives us 0.6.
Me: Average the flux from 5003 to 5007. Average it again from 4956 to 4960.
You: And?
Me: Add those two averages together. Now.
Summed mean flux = 25.1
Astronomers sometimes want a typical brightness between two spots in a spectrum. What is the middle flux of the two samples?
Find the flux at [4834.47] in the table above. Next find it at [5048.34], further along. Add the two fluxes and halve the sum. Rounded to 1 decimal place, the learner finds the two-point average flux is 12.9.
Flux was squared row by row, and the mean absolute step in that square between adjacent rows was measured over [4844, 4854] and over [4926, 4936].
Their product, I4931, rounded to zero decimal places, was 183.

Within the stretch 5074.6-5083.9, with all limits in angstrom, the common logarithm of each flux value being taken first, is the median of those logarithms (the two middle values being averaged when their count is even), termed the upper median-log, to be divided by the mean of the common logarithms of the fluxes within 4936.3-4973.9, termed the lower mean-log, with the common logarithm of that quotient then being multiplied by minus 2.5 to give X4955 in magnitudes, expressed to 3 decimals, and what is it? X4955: 0.079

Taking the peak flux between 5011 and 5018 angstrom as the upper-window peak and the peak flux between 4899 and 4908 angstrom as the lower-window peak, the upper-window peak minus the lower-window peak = -3.7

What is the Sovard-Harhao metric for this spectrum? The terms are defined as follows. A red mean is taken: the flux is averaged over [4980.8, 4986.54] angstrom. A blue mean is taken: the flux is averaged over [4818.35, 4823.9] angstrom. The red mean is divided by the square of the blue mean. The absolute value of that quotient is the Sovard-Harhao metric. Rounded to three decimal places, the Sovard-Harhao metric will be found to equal 0.069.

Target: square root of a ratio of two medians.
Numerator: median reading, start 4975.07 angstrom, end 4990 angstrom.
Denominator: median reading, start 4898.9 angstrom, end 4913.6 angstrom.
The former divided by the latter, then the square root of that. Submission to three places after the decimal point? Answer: 0.935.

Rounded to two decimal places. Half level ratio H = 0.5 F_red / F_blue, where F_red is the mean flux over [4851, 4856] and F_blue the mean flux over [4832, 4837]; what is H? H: 0.57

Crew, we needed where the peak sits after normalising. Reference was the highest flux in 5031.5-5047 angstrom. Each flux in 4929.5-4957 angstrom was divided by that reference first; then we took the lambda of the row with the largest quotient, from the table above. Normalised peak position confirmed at 4932.29 angstrom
